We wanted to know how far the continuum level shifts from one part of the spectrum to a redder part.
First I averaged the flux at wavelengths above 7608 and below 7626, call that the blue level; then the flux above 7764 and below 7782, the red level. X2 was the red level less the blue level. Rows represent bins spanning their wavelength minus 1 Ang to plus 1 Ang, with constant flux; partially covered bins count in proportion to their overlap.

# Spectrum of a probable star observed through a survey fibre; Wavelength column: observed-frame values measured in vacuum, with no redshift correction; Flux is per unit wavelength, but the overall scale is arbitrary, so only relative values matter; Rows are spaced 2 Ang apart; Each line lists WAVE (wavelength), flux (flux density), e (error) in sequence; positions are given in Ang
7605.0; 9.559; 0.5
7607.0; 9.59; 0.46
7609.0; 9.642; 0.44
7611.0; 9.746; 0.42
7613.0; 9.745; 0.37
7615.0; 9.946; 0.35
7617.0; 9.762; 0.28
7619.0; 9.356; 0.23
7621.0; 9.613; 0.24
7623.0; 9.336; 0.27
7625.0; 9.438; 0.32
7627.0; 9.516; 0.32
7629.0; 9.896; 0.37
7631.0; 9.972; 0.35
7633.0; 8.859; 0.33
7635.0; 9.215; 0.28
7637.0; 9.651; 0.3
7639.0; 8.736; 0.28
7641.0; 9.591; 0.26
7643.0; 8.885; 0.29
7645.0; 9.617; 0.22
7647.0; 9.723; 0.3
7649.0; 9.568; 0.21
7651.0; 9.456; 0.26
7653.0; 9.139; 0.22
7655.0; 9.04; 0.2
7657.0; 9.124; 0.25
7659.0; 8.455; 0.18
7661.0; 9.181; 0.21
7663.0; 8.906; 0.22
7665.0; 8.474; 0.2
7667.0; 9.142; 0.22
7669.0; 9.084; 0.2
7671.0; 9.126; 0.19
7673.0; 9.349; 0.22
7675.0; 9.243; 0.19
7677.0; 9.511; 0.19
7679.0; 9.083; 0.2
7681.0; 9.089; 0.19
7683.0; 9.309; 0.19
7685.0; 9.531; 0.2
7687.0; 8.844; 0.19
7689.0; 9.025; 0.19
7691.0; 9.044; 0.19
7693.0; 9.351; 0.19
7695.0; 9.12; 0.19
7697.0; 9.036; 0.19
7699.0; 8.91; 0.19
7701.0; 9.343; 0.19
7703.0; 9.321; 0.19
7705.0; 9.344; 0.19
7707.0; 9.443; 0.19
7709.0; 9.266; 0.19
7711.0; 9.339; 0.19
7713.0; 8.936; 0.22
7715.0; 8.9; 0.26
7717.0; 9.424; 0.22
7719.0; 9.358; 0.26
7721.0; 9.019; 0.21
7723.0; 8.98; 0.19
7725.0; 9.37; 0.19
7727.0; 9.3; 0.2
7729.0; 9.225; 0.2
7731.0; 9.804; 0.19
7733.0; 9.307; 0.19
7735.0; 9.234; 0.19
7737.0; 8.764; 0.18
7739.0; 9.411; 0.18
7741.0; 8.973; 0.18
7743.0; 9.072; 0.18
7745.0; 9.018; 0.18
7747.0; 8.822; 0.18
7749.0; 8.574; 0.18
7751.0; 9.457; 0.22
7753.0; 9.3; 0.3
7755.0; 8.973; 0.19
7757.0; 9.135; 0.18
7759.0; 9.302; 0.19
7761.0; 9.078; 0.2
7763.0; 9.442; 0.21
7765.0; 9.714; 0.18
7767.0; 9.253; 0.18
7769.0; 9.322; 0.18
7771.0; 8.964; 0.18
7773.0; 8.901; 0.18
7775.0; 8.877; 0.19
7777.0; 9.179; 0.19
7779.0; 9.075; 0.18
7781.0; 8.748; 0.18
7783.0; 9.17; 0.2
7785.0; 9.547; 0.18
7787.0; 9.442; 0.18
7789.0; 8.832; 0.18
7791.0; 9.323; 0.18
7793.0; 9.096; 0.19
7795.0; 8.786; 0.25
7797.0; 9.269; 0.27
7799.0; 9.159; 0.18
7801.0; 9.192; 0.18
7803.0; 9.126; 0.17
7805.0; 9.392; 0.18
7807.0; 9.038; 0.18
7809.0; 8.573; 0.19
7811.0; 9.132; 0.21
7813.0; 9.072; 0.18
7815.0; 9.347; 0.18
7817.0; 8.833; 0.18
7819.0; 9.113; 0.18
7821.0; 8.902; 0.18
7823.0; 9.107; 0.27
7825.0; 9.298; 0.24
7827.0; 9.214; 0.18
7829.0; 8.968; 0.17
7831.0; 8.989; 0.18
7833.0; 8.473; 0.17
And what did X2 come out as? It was -0.51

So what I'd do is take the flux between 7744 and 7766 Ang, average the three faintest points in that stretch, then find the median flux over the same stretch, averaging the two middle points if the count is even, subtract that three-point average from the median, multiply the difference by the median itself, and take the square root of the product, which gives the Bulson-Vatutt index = 1.78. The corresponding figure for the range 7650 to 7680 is 2.17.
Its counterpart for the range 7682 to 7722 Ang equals 1.93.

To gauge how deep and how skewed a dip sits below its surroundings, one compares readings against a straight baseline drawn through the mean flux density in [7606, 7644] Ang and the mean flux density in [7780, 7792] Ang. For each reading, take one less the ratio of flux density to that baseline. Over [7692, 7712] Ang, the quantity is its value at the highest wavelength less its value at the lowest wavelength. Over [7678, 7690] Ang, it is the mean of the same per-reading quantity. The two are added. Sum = 0.022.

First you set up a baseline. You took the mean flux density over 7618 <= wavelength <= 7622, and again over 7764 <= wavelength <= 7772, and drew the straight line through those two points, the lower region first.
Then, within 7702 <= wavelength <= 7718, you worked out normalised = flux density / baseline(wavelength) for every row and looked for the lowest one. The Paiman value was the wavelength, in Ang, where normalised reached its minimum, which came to 7715.0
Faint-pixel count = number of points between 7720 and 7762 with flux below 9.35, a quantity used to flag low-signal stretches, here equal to 17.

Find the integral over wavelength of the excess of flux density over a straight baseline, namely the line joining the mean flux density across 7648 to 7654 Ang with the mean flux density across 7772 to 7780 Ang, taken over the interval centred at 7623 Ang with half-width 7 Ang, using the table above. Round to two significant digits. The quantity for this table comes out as 1.2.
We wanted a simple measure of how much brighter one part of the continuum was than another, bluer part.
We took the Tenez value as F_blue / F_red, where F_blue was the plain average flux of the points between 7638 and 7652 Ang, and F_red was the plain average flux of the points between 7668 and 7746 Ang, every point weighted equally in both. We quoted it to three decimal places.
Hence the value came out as 1.018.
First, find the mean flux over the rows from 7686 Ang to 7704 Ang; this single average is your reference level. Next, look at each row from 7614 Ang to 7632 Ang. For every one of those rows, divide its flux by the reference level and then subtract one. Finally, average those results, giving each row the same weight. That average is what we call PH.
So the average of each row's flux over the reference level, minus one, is 0.059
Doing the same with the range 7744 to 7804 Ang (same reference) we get 0.003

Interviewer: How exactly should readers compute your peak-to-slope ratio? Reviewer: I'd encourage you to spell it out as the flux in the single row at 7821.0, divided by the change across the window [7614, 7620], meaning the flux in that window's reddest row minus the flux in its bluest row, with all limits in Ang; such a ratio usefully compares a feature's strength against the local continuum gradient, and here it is -15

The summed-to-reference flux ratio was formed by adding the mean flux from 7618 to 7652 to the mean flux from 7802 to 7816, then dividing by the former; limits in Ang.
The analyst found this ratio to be 1.96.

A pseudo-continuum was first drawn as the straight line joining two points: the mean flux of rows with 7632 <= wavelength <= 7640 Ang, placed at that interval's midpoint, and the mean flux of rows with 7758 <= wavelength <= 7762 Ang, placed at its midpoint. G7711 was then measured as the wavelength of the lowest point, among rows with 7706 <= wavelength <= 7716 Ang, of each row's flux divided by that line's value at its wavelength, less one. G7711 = 7715.0 Ang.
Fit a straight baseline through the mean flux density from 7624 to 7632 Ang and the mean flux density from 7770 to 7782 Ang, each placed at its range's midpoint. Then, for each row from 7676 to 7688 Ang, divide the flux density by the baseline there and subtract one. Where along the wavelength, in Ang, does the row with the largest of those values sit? 7685.0 Ang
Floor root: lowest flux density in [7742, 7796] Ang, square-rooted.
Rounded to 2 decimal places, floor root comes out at 2.93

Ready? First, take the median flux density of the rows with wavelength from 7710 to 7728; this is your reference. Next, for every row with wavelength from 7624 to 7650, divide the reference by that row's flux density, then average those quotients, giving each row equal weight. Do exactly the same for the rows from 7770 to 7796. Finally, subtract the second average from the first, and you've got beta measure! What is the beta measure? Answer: -0.039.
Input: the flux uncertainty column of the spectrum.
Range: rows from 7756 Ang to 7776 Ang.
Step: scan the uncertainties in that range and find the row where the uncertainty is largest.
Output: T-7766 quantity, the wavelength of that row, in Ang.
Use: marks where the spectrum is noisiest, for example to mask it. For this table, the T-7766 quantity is 7763.0 Ang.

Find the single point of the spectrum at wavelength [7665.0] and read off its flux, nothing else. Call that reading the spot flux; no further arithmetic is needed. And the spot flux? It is 8.474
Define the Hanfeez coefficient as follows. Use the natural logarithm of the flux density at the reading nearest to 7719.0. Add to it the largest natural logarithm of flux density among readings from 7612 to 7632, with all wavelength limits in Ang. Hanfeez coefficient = 4.54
